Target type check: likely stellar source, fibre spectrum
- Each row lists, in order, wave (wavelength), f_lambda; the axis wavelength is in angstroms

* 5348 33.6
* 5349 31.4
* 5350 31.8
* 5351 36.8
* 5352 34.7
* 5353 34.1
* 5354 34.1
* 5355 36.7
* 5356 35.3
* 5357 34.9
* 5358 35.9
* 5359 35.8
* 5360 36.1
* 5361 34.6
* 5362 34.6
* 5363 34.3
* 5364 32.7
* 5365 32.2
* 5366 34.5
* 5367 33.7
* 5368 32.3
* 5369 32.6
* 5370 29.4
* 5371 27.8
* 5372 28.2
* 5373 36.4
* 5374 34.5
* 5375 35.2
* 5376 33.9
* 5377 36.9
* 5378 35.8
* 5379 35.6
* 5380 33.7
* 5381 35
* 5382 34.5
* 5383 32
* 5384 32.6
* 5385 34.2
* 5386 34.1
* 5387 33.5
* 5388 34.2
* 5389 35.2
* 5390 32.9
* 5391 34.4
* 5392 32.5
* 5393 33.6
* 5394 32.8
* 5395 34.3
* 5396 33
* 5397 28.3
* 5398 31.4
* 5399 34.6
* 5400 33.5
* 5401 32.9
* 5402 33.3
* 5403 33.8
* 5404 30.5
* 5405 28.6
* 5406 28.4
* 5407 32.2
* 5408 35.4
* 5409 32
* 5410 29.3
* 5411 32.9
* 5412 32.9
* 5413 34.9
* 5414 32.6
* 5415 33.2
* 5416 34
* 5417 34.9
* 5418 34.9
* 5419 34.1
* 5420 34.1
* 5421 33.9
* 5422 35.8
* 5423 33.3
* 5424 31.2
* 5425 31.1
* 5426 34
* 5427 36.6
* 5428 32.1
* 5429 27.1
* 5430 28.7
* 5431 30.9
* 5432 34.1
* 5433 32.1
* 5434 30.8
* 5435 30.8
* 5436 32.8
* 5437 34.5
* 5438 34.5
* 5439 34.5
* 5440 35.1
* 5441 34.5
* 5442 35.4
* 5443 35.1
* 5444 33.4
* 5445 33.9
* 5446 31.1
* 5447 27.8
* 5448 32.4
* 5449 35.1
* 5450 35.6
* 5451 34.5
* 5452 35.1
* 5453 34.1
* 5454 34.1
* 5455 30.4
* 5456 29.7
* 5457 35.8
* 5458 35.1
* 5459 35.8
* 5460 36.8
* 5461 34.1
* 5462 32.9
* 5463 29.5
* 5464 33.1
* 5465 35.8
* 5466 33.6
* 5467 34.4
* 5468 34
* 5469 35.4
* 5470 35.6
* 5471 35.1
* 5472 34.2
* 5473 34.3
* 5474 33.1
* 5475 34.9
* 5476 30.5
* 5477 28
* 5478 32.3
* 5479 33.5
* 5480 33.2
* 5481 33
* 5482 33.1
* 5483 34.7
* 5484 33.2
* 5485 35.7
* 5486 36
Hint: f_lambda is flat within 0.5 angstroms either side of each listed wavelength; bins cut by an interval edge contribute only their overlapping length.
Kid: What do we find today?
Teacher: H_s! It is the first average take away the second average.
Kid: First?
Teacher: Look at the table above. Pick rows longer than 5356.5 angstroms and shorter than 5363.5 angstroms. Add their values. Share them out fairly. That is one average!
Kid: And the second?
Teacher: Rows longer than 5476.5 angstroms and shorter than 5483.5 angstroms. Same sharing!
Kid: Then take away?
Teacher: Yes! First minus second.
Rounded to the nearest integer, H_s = 3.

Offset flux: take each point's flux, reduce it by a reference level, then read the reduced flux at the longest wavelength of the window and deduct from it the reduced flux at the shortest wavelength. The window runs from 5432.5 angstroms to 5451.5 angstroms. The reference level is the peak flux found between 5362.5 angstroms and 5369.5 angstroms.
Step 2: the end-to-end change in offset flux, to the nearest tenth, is 2.4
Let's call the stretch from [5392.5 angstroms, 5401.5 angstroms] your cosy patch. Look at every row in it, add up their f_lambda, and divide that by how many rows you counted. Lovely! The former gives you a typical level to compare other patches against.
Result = 32.7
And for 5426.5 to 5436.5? 31.6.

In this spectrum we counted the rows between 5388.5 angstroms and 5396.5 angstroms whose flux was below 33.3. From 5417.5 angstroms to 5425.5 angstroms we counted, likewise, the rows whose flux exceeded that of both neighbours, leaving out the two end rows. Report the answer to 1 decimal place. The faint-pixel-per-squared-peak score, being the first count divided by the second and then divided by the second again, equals 4.0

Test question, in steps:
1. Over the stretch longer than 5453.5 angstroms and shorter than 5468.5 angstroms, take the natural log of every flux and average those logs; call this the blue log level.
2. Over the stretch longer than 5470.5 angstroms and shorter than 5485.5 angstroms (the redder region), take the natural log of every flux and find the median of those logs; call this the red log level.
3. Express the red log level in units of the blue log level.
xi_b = 0.997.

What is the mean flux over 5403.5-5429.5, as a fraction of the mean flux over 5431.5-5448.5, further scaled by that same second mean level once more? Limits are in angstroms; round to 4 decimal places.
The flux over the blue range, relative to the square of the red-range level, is 0.0298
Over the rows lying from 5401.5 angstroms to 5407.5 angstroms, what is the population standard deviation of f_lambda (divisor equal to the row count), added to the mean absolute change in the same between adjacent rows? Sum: 4.1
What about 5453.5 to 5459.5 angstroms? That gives 4.9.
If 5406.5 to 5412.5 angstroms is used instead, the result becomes 4.4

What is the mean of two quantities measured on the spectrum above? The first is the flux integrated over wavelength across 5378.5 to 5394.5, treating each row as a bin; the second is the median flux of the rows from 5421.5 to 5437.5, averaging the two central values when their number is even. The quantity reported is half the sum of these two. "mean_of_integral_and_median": 286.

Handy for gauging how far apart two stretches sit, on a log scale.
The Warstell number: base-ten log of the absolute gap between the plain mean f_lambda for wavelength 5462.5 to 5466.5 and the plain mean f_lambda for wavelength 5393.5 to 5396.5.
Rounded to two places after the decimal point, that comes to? -0.44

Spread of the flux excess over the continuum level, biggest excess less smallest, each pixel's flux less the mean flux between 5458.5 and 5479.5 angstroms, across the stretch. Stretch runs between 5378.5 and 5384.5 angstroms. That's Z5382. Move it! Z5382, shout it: 3.6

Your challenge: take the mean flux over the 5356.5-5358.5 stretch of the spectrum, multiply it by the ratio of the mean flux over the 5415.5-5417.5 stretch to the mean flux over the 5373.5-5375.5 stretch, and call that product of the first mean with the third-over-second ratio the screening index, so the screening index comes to 35.0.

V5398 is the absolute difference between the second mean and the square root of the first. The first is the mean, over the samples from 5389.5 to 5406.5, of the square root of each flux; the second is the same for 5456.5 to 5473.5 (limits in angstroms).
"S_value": 3.48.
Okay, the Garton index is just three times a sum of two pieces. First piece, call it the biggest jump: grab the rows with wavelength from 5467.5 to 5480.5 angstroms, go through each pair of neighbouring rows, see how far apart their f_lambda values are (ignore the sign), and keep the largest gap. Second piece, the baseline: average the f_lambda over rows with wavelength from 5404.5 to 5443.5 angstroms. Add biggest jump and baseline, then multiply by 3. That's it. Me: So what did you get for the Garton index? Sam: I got 111.9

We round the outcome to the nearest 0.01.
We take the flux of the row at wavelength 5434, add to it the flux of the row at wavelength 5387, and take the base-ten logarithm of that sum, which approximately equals 1.81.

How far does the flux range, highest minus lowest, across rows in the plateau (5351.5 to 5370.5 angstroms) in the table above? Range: 7.3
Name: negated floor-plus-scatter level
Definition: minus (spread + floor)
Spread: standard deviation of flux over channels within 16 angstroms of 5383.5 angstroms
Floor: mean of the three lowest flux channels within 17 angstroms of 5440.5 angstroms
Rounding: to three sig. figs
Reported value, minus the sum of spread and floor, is -30.1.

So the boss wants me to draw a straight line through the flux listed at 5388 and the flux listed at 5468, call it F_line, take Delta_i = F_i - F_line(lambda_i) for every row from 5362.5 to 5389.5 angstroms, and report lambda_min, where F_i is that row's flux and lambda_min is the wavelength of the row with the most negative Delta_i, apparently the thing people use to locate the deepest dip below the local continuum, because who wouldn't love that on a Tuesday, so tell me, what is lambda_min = 5371 angstroms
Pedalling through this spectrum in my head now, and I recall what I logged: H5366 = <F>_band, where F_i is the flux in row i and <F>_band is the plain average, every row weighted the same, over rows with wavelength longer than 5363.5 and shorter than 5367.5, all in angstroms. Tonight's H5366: 33.3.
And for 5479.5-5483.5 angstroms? 33.5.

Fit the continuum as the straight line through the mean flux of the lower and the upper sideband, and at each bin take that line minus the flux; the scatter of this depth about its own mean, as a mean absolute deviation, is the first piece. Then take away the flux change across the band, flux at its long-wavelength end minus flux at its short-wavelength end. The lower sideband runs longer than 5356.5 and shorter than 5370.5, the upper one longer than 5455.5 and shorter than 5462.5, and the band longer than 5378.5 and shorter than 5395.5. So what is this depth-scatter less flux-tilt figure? 2.1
